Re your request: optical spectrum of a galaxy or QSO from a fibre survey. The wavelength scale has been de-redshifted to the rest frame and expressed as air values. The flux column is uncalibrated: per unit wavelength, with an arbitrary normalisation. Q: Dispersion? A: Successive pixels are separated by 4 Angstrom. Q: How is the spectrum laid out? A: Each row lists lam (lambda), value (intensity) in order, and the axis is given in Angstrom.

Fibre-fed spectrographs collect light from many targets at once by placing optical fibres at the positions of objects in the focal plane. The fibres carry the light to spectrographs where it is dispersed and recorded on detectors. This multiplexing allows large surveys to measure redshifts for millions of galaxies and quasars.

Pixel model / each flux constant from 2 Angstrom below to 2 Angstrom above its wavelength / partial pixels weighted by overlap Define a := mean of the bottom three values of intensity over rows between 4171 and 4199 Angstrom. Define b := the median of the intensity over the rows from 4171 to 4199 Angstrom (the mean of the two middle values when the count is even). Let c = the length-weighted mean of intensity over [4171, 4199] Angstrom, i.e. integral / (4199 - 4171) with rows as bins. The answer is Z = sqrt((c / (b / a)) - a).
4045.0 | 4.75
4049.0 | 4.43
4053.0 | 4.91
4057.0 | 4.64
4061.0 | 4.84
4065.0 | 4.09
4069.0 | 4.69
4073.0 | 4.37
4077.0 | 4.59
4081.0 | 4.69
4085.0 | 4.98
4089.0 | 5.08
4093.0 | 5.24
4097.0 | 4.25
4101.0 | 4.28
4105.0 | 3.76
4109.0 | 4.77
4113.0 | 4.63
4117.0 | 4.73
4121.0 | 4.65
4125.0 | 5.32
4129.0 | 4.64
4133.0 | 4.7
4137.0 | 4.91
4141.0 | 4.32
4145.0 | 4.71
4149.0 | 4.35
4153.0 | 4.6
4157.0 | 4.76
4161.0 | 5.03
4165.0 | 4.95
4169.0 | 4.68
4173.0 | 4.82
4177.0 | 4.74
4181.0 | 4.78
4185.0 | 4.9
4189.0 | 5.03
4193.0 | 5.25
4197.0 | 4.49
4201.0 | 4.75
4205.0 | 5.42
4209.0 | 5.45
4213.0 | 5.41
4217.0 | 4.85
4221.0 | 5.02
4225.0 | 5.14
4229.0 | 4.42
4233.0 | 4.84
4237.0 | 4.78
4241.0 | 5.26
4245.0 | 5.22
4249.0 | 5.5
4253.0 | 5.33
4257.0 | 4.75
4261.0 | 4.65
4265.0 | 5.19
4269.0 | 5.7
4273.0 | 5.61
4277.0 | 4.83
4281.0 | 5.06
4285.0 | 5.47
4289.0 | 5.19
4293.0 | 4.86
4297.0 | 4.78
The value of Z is 0.193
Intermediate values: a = 4.67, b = 4.8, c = 4.86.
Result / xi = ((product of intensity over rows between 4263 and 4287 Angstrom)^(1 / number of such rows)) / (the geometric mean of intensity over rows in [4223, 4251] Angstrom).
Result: 1.06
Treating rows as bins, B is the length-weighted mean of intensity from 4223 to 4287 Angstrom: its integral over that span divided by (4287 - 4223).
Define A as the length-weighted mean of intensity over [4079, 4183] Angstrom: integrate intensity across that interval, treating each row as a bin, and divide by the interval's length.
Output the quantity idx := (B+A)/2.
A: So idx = 4.91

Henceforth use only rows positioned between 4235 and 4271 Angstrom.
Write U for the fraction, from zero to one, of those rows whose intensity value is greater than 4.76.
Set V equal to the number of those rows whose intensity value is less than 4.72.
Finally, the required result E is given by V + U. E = 1.78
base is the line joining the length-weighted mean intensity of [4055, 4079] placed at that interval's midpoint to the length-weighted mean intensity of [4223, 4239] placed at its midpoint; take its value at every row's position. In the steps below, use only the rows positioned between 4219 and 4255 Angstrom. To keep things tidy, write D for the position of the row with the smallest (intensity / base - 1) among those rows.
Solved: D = 4229.0 Angstrom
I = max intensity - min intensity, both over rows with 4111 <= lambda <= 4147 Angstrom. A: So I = 1.00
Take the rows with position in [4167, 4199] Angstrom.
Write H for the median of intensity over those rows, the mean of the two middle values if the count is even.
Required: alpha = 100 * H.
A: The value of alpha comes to 480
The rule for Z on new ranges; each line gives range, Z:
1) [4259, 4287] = 0.155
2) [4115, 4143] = 0.226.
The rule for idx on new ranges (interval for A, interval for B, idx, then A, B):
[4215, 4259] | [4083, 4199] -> 4.87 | 5.01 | 4.7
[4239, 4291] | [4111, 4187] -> 4.98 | 5.21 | 4.7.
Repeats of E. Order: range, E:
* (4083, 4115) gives 4.50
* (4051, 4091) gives 6.40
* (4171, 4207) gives 1.67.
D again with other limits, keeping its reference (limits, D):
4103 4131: 4105.0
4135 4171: 4141.0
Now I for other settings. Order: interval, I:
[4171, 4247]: 1.03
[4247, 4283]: 1.05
